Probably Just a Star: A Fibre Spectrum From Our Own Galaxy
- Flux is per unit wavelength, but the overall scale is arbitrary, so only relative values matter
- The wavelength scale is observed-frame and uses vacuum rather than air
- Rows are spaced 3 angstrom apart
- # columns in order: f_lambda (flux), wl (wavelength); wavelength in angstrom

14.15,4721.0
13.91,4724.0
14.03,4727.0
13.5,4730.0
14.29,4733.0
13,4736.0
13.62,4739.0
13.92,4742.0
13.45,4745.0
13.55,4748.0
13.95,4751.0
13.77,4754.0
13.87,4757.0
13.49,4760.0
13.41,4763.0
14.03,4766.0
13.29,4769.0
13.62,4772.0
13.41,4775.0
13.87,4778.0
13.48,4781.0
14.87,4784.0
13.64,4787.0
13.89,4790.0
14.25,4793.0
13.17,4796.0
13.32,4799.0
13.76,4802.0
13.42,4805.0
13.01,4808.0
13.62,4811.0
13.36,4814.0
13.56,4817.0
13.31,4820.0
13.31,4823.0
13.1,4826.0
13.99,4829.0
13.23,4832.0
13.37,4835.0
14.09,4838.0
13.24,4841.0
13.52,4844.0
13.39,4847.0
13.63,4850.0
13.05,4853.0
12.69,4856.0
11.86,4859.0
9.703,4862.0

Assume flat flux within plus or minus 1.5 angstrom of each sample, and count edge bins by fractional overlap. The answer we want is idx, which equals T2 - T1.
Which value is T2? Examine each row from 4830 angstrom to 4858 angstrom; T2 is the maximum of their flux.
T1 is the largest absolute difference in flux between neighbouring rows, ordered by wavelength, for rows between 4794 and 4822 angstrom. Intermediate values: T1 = 0.6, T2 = 14.09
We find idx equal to 13.5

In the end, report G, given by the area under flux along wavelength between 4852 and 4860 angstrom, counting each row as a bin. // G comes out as 100.3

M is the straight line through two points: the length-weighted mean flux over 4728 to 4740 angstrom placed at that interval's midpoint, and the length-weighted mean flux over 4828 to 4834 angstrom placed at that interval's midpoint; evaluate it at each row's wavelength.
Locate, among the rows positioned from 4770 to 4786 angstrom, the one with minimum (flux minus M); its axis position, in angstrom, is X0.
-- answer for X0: 4775.0 angstrom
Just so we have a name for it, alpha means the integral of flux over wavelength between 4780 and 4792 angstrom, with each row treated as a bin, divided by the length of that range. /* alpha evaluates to 14.00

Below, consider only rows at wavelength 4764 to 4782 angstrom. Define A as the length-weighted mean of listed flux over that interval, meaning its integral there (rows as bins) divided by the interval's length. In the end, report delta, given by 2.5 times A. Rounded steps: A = 13.6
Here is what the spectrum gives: 34.0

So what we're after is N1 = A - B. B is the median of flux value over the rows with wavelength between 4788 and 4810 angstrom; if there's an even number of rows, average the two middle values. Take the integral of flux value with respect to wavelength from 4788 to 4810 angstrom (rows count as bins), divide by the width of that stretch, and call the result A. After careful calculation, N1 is 0.13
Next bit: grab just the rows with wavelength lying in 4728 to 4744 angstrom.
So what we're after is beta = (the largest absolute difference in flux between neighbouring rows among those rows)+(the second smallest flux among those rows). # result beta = 14.79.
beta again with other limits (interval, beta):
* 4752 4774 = 14.15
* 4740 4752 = 14.02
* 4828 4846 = 14.09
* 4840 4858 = 13.63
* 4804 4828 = 13.71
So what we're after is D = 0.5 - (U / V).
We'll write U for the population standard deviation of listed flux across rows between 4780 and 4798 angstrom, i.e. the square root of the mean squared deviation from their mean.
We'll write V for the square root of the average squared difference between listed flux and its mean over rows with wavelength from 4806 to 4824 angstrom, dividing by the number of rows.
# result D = -2.3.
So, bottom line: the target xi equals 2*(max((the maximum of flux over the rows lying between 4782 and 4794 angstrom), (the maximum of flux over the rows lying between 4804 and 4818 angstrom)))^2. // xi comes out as 442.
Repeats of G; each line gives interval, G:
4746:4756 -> 137.5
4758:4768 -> 136.4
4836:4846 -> 135.9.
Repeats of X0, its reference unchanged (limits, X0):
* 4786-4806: 4796.0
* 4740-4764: 4763.0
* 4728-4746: 4736.0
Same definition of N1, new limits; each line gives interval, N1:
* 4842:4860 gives -0.16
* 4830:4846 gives 0.13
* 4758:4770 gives 0.13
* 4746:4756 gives -0.02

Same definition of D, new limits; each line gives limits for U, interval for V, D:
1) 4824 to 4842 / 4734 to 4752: -0.7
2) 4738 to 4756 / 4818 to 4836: -0.2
